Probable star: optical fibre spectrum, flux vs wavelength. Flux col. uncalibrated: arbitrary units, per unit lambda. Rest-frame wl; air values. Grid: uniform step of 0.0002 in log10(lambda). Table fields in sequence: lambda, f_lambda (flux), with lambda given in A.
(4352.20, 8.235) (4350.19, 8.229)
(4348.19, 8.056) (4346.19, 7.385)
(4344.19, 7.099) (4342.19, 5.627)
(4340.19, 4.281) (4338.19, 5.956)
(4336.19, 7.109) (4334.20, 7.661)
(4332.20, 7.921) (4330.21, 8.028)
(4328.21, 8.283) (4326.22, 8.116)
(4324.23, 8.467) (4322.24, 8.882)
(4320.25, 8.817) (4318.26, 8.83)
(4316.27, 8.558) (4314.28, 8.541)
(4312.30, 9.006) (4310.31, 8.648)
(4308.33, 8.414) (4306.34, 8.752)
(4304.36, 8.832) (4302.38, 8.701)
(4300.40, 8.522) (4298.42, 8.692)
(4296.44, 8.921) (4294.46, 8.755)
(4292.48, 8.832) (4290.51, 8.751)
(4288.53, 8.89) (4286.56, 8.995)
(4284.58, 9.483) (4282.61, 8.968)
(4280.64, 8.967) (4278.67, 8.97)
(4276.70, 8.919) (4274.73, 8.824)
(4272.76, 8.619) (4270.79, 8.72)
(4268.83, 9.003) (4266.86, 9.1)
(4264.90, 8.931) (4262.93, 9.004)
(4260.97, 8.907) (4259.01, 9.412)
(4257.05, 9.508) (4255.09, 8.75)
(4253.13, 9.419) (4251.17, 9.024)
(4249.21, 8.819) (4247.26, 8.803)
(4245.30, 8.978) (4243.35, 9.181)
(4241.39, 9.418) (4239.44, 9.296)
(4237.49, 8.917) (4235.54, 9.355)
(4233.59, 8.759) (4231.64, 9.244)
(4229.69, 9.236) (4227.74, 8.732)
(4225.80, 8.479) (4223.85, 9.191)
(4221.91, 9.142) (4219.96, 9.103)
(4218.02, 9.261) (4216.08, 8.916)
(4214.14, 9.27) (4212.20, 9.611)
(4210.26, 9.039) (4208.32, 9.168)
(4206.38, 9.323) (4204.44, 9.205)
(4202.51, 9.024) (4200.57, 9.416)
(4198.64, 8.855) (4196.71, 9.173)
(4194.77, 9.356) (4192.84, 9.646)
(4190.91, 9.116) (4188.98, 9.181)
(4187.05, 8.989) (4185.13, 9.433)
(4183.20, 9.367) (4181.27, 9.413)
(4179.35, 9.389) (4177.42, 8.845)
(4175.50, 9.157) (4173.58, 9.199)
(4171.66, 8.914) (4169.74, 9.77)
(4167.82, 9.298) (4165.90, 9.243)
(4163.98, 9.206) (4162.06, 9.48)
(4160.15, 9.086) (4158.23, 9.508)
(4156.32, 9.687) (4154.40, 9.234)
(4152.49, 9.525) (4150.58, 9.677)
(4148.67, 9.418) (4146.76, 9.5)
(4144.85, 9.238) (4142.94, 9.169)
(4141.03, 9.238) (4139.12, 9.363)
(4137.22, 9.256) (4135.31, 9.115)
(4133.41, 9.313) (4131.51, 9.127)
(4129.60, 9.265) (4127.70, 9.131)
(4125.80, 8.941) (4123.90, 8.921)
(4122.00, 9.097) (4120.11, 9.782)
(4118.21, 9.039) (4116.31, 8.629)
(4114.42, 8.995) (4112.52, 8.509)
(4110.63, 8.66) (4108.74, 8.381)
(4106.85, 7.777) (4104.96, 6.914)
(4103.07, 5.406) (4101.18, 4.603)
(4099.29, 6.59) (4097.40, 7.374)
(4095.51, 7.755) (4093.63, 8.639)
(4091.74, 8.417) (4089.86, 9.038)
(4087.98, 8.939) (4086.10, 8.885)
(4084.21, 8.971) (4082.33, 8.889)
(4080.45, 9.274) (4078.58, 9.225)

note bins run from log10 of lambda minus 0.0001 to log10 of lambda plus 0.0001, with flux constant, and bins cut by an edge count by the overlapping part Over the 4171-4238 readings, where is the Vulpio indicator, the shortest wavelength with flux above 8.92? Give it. 4173.58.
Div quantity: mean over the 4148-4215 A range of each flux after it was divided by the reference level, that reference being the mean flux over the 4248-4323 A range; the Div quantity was 1.05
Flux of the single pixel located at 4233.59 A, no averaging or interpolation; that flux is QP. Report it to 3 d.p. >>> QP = 8.759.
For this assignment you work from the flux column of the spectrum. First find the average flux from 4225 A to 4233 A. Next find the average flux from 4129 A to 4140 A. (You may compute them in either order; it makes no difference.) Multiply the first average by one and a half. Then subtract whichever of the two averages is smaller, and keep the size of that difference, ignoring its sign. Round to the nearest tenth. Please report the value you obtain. 4.5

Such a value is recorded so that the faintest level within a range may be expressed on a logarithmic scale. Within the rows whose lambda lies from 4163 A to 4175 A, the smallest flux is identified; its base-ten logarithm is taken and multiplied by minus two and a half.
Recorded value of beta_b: -2.38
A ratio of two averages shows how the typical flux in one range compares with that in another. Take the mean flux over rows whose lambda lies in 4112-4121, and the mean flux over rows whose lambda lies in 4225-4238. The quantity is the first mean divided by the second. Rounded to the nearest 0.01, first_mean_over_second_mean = 1.00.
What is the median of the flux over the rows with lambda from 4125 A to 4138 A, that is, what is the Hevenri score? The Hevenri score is 9.13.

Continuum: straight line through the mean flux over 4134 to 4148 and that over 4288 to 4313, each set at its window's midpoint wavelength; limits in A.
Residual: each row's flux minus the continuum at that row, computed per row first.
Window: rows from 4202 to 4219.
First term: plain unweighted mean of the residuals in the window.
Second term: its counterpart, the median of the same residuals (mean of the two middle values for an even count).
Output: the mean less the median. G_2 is 0.02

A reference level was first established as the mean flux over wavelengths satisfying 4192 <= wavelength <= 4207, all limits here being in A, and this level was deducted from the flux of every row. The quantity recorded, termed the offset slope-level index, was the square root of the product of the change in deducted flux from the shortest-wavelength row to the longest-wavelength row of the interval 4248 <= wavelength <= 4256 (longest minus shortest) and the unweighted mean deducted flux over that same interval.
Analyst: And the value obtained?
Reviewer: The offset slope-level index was 0.13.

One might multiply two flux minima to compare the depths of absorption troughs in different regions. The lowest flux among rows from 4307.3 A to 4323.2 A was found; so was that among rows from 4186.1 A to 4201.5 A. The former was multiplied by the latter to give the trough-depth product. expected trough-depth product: 75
